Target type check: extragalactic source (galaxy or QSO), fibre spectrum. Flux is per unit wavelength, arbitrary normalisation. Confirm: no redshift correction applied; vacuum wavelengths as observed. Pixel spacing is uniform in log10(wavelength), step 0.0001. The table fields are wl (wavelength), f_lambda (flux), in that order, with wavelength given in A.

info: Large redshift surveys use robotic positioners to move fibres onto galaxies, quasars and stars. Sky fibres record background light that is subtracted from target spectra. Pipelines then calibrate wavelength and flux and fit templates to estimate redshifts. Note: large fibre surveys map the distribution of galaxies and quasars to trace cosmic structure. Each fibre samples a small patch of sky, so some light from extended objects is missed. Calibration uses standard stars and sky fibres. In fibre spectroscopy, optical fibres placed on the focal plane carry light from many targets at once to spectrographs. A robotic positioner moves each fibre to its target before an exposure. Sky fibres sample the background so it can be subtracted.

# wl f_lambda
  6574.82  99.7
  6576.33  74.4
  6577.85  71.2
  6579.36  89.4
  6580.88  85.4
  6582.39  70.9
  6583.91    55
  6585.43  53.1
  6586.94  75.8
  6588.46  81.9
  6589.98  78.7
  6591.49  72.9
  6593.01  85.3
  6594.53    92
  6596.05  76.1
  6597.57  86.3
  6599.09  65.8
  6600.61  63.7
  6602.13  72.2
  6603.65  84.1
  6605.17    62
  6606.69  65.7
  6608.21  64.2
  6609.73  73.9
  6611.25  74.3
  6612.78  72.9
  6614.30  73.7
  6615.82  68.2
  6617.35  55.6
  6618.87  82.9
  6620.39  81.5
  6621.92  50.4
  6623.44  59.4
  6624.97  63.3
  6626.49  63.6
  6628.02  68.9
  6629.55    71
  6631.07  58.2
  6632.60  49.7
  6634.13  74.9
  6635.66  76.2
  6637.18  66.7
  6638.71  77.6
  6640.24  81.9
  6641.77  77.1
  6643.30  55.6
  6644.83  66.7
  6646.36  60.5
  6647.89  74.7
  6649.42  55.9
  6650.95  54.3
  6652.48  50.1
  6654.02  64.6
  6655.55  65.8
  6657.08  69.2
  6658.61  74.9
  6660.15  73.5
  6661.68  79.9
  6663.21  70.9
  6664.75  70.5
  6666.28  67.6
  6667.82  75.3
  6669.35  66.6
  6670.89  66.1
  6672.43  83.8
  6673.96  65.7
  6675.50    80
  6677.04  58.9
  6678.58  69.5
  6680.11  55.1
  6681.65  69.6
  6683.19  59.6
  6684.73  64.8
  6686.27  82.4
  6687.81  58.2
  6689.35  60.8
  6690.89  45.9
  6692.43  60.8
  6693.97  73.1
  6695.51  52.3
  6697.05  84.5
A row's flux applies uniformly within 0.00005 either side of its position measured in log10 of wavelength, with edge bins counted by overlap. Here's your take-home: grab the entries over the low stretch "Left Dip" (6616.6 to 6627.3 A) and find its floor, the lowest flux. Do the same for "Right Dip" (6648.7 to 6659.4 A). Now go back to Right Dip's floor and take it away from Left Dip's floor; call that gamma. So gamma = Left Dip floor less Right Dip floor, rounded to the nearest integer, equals 0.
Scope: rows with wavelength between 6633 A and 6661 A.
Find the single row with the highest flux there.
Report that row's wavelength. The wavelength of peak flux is 6640.24 A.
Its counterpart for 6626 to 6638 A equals 6635.66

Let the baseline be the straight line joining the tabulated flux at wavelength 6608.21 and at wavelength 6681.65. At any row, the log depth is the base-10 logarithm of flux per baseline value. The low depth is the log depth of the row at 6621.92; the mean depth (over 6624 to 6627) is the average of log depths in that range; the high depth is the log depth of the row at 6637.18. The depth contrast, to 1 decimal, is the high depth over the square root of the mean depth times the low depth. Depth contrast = 0.1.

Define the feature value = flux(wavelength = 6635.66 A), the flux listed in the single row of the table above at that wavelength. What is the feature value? 76.2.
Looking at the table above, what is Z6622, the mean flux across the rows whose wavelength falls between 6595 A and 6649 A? 69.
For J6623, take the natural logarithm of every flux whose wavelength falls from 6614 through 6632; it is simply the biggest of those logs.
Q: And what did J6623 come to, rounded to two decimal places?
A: 4.42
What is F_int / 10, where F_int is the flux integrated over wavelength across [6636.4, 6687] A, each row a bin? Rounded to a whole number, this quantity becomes 346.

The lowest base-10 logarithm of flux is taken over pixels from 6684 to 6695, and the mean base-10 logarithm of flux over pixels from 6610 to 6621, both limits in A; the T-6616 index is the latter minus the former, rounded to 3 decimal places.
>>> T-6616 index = 0.197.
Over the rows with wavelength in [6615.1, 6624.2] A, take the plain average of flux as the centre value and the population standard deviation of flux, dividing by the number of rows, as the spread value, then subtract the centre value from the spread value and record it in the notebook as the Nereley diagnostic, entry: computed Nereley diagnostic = -54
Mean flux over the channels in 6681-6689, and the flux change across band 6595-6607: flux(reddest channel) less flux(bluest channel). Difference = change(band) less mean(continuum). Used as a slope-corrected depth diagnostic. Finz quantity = -77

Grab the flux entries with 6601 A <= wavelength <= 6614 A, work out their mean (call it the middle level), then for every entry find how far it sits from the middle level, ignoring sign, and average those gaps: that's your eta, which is 5.4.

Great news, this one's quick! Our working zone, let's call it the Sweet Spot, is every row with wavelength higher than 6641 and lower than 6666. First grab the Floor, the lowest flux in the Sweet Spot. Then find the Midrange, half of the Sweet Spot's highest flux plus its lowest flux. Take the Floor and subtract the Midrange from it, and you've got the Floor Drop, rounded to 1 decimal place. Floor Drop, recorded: -14.9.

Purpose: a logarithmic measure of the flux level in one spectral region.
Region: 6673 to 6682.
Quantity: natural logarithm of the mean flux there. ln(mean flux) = 4.20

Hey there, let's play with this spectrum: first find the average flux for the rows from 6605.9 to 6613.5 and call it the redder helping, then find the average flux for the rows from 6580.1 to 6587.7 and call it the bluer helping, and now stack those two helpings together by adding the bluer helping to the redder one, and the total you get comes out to 138.2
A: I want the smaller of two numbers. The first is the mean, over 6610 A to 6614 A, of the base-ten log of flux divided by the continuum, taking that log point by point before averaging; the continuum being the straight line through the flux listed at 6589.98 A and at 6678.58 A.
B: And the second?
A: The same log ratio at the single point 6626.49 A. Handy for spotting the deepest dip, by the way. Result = -0.071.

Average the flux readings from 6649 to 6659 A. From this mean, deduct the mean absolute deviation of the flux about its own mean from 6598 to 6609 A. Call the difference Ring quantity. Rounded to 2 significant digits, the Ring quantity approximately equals 56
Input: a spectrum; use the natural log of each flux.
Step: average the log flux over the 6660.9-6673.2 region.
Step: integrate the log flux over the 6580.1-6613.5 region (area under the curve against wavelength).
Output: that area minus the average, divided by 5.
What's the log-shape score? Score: 28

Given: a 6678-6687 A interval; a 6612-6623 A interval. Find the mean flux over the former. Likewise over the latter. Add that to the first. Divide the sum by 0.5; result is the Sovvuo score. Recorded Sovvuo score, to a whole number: 272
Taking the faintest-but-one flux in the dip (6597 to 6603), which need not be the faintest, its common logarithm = 1.818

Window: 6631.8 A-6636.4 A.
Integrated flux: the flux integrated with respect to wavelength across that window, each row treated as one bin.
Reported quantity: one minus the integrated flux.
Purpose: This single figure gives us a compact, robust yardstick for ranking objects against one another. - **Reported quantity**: -306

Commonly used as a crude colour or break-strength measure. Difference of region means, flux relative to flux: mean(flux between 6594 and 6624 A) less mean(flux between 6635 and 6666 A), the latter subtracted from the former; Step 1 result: 3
